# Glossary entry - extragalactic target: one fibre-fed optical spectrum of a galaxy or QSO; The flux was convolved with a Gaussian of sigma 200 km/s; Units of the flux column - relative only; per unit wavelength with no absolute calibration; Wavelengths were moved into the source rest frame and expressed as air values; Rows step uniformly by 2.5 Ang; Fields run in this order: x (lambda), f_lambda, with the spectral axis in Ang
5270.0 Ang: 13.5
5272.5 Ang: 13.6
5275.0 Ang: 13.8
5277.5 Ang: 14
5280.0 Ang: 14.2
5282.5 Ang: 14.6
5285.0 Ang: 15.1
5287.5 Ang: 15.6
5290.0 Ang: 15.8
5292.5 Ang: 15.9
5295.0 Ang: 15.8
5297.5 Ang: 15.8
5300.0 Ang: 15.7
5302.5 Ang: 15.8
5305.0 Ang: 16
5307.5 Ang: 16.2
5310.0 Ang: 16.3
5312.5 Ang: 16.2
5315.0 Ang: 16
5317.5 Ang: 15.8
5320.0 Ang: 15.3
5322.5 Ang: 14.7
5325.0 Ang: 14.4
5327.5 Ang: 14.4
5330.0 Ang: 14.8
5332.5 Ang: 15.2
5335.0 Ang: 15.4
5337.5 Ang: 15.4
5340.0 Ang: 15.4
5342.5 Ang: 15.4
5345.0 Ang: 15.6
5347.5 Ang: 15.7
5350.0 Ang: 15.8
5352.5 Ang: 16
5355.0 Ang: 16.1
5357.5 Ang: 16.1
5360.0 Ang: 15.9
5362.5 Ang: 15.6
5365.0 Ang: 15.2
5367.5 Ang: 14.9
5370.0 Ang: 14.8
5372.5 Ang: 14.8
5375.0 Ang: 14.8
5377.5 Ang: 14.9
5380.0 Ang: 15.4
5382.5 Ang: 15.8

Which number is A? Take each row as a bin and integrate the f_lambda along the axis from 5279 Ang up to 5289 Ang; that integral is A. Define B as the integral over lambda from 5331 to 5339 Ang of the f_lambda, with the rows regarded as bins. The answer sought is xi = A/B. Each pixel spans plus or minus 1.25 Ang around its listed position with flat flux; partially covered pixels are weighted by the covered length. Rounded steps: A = 149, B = 123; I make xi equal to 1.22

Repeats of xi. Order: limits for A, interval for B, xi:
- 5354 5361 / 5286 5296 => 0.71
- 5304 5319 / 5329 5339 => 1.58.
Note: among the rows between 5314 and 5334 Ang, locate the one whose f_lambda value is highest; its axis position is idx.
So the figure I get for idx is 5315.0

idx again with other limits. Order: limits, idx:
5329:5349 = 5347.5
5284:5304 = 5292.5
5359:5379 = 5360.0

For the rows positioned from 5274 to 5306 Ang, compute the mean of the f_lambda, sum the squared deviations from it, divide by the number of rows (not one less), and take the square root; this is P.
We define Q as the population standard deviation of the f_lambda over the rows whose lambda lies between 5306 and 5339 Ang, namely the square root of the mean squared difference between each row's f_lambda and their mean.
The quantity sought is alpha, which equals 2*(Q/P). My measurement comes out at 1.69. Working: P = 0.77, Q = 0.65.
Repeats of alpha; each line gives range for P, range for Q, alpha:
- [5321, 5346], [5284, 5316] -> 1.39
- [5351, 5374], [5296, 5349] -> 2.03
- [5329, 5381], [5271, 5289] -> 3.11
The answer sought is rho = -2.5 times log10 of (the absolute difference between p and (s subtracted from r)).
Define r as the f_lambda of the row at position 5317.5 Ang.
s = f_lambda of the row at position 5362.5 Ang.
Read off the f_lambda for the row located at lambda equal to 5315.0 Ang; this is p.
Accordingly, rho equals -3.00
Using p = 16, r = 15.8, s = 15.6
